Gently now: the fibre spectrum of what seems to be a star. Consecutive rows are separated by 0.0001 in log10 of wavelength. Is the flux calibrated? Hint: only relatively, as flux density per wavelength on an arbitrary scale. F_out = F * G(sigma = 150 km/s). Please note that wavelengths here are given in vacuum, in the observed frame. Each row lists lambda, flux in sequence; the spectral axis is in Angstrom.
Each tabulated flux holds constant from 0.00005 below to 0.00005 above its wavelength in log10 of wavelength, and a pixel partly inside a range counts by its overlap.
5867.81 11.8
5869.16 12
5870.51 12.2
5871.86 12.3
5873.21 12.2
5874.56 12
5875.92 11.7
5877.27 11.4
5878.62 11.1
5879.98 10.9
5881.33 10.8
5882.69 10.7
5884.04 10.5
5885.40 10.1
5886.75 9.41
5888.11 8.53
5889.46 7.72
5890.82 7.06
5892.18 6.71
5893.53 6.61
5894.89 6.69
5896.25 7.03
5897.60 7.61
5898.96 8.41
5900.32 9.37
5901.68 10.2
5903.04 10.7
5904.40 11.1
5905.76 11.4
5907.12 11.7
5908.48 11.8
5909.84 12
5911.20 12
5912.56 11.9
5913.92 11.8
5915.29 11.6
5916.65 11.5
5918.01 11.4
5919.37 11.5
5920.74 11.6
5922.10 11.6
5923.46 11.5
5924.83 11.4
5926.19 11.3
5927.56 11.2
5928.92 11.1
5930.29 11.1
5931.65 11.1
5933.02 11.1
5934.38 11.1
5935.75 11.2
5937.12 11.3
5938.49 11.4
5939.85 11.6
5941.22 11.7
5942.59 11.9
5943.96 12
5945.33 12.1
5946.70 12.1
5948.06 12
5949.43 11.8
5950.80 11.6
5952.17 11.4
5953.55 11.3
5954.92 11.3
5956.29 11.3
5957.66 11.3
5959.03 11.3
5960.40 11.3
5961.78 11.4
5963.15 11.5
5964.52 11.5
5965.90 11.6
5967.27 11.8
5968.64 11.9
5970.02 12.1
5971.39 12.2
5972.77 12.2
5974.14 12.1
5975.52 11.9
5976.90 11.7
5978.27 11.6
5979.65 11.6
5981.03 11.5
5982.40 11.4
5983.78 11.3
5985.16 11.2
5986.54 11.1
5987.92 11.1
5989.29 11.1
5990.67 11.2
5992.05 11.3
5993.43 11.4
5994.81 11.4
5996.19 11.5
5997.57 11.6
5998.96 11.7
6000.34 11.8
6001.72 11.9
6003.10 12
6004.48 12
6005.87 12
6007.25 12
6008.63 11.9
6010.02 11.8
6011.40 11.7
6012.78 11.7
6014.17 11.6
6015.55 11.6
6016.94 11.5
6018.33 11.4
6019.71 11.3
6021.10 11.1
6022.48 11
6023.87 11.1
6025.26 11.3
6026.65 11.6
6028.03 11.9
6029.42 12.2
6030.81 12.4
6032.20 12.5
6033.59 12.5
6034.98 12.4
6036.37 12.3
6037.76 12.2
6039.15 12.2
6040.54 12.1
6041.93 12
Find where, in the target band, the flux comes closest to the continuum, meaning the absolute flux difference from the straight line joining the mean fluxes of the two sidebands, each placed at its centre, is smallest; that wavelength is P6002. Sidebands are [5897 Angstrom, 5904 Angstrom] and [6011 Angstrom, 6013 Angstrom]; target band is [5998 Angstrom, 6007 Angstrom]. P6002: 5998.96 Angstrom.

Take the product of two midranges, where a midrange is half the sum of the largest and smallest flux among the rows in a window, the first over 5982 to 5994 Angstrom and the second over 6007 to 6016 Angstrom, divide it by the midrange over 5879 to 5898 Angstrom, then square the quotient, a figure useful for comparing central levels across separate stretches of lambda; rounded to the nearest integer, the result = 230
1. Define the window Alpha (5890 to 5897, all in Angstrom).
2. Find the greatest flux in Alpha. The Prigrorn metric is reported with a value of 7.06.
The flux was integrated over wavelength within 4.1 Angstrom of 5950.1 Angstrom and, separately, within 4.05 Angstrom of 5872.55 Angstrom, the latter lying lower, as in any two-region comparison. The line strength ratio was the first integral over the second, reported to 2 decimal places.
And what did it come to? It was 0.98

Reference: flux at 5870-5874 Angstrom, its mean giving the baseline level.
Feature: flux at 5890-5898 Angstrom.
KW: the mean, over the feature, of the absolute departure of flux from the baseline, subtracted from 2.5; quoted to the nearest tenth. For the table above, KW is -2.8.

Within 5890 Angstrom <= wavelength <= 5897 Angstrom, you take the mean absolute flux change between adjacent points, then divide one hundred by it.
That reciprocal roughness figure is 460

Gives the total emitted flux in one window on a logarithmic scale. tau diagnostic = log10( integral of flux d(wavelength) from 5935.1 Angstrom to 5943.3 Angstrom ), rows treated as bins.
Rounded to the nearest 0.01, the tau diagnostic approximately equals 1.98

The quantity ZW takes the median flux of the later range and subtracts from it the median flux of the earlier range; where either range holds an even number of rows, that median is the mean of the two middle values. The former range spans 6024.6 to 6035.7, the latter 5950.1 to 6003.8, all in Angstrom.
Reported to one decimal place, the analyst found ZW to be 0.8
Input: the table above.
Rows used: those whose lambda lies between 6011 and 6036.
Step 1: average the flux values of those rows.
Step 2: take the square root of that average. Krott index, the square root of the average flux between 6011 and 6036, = 3.42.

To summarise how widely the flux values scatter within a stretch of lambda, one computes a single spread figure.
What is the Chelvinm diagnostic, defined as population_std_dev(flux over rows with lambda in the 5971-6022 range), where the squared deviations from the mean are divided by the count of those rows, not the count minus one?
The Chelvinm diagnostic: 0.320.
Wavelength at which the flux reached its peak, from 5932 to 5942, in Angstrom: 5941.22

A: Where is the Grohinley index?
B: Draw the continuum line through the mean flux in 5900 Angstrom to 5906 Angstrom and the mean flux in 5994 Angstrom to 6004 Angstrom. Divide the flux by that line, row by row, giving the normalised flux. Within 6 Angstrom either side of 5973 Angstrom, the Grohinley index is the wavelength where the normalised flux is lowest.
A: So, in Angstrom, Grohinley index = 5978.27 Angstrom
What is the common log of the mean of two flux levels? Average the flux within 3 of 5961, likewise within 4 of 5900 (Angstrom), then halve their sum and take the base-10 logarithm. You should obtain 1.01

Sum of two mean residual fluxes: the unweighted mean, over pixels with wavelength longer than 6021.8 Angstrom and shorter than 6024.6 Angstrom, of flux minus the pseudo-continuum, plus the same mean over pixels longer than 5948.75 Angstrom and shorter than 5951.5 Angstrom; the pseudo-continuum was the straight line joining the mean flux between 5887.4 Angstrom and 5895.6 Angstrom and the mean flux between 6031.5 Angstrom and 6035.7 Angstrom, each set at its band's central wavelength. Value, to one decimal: 1.3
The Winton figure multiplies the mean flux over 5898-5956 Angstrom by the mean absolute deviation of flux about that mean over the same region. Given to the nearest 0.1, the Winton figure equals 4.8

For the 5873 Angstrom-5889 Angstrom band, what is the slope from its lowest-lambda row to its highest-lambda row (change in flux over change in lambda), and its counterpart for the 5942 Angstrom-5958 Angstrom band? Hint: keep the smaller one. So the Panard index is -0.25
